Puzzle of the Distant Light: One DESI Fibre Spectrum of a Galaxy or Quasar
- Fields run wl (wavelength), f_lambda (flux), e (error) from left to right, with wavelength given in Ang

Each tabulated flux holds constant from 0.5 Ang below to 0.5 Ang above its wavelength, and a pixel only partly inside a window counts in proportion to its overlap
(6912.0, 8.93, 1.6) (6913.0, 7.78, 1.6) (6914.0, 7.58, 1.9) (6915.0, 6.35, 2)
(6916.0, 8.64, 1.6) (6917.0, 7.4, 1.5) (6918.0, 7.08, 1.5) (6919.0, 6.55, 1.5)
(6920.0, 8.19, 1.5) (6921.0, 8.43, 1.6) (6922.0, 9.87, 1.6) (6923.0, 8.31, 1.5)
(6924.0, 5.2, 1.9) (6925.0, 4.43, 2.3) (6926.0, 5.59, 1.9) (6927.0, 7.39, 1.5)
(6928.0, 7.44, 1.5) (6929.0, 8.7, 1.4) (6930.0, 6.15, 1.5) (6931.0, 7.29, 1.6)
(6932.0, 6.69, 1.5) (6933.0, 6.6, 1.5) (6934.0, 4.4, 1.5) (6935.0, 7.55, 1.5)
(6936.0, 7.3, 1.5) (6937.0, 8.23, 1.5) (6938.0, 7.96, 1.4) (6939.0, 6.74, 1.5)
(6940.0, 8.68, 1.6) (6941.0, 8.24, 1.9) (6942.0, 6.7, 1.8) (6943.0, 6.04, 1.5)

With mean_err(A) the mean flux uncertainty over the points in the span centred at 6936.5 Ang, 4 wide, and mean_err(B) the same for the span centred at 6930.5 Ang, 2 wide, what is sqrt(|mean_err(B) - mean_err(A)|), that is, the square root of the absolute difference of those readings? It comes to 0.27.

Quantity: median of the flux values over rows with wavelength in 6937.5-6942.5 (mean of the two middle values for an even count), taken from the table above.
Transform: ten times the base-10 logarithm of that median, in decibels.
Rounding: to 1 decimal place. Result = 9.0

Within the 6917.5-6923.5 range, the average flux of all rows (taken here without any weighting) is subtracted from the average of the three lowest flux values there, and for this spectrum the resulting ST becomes -0.80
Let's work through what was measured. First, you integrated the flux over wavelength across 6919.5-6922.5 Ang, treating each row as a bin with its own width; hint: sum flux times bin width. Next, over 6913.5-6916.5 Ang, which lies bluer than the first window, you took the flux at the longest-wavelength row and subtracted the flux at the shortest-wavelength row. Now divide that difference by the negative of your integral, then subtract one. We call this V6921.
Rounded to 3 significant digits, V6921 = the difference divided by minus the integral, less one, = -1.04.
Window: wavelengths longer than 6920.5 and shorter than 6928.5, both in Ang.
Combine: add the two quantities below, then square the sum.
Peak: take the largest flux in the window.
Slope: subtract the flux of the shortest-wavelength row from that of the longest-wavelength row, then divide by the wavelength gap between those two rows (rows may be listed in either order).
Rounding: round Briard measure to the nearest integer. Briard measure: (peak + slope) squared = 95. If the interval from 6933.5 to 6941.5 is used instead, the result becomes 85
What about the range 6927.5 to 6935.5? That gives 76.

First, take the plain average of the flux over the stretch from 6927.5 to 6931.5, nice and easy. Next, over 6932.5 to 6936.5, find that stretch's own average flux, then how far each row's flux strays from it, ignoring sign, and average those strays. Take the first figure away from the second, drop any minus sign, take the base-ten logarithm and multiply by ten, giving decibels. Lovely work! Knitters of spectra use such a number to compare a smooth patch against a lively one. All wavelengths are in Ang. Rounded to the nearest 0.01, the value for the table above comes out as 8.04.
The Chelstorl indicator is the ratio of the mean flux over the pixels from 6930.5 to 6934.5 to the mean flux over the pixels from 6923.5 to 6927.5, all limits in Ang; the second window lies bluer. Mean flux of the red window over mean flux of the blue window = 1.10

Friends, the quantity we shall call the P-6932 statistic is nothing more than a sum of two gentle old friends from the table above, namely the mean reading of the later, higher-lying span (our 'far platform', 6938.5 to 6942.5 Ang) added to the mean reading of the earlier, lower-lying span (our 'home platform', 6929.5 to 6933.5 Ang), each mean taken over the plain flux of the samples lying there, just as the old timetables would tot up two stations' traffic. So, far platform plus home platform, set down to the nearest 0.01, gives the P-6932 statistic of 14.27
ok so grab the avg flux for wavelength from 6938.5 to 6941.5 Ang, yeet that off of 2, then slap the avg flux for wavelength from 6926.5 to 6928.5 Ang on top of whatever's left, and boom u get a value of 1.5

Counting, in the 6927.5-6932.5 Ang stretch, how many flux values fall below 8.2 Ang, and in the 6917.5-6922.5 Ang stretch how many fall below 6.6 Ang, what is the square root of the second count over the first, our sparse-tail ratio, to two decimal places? 0.50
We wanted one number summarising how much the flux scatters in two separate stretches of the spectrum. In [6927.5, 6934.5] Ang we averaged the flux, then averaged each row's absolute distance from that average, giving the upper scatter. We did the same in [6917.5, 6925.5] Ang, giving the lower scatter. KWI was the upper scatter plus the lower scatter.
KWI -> 2.3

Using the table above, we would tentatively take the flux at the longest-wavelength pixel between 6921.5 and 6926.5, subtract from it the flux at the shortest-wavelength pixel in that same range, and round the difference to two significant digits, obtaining -4.3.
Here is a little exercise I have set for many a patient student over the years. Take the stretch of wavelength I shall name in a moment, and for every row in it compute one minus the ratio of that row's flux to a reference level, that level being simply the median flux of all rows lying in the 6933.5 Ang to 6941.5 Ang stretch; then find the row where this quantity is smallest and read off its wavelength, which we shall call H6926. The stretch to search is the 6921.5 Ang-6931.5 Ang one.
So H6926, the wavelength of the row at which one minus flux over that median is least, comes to 6922.0 Ang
